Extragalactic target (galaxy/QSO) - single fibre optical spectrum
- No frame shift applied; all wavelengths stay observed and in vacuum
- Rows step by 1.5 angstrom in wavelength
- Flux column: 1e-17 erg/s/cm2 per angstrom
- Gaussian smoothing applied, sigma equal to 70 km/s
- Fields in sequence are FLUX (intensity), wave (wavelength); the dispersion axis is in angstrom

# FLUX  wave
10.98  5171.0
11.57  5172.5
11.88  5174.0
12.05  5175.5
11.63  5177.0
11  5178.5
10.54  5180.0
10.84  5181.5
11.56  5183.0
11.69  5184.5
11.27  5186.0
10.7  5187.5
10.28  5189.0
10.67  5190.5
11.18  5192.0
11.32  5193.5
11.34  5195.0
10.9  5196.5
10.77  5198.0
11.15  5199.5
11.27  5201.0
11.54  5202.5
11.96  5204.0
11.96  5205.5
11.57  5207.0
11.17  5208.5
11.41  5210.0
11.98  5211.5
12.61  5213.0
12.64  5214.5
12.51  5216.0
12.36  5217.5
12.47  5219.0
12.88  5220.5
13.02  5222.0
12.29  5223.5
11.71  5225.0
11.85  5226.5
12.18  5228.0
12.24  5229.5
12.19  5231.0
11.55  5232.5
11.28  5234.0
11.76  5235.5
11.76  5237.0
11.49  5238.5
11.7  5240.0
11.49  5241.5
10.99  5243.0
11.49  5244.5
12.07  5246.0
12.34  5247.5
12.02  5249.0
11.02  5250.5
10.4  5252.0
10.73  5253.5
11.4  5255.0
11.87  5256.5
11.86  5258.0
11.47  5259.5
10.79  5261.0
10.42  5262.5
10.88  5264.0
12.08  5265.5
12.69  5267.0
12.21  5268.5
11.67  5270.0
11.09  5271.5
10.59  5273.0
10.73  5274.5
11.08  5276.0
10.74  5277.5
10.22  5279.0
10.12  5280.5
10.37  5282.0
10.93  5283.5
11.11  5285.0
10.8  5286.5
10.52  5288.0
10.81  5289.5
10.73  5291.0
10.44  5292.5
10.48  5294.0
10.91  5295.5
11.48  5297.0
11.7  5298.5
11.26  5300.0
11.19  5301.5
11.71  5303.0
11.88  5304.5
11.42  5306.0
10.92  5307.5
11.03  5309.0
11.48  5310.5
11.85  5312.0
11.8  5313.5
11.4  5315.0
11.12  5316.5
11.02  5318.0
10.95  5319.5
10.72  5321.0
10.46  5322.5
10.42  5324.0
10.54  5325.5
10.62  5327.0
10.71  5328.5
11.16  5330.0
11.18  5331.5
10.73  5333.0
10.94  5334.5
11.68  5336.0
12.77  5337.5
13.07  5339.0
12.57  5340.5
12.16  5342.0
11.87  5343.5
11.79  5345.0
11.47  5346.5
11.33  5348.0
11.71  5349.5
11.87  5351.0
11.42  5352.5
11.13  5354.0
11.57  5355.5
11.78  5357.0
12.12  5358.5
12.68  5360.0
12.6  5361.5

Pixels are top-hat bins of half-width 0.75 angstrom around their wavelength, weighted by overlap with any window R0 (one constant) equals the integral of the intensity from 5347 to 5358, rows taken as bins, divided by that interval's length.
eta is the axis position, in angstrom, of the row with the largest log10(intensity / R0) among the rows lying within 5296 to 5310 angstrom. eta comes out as 5304.5 angstrom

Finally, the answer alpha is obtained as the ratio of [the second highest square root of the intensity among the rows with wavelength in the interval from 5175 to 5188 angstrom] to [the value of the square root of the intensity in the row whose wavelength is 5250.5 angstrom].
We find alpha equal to 1.03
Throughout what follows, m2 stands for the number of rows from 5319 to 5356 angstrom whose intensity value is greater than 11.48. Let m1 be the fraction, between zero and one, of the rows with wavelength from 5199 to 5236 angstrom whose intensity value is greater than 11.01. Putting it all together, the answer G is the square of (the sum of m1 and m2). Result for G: 121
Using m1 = 1.00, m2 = 10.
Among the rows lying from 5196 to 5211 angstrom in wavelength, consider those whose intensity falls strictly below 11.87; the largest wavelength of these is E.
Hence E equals 5210.0 angstrom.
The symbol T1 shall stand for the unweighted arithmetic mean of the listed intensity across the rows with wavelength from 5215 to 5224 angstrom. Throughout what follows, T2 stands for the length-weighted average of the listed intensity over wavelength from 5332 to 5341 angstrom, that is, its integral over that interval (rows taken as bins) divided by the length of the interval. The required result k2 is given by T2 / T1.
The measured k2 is 0.95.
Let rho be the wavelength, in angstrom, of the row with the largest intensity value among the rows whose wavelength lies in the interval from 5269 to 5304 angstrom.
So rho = 5303.0 angstrom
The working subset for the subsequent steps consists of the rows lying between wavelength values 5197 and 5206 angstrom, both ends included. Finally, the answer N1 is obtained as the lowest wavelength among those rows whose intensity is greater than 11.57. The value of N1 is 5204.0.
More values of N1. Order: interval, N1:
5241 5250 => 5246.0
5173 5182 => 5174.0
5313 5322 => 5313.5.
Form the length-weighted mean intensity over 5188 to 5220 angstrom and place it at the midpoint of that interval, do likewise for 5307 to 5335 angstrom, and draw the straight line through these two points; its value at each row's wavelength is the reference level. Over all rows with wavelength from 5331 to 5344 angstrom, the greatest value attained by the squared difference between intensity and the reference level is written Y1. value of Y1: 4.6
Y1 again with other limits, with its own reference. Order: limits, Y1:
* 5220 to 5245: 2.3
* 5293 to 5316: 0.6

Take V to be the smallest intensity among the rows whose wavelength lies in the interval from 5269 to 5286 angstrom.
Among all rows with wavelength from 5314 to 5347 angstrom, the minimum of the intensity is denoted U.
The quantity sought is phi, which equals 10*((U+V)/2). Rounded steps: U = 10.42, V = 10.12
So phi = 102.7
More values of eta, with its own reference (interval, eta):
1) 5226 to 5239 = 5229.5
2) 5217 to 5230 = 5222.0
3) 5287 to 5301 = 5298.5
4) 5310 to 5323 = 5312.0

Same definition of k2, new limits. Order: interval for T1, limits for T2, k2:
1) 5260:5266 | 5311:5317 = 1.05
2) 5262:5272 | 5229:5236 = 1.02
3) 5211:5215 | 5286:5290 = 0.86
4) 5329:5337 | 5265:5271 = 1.09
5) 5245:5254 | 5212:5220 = 1.09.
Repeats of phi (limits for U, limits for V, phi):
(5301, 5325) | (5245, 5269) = 104.1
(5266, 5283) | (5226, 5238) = 107.0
